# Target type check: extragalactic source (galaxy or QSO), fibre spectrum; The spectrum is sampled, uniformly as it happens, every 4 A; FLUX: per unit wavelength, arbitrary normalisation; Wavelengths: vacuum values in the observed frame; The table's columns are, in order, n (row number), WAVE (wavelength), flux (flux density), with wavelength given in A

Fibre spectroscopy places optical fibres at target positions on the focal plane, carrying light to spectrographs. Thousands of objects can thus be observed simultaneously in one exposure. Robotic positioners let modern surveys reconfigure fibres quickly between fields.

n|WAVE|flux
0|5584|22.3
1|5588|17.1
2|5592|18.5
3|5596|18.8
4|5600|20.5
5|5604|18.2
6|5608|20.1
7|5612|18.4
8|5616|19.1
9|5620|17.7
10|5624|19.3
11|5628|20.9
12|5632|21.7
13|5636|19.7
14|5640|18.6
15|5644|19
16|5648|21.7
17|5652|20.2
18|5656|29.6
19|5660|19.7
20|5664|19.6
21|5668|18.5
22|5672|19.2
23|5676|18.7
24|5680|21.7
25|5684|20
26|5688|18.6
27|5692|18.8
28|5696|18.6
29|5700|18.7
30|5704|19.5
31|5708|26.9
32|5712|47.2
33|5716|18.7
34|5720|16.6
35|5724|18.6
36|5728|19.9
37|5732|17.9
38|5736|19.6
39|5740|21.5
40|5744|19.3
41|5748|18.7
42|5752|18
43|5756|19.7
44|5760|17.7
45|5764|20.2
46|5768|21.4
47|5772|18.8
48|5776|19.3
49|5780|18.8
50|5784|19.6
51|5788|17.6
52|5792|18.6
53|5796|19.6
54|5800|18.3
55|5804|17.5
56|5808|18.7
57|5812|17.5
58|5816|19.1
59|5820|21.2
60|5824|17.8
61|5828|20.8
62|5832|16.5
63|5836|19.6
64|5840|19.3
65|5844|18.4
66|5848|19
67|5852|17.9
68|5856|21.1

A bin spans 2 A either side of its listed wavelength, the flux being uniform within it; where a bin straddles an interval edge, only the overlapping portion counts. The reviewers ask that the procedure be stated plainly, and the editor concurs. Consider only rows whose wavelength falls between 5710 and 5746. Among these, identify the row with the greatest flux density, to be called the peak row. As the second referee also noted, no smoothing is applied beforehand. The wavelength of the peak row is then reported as 5712 A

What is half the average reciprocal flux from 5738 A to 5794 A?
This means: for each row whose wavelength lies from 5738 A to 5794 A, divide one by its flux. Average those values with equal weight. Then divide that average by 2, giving 0.0261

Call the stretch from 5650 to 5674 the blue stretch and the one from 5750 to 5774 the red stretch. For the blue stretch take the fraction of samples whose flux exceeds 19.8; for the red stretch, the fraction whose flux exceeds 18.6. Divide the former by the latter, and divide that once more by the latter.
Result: 0.75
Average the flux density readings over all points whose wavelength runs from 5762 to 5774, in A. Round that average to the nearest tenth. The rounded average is 20.1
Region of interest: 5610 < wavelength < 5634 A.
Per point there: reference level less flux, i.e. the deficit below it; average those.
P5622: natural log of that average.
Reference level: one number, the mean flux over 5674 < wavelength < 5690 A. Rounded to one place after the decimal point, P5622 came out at -1.5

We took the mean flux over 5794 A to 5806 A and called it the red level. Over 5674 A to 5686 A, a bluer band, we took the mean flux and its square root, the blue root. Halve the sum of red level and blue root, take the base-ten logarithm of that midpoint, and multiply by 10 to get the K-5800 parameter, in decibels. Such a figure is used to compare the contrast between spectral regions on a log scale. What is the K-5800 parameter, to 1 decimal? 10.6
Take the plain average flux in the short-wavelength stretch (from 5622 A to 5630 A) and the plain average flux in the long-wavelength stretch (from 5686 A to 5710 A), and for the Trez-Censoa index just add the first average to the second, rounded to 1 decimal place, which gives 40.3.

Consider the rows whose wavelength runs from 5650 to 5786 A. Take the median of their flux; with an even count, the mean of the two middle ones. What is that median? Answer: 19.3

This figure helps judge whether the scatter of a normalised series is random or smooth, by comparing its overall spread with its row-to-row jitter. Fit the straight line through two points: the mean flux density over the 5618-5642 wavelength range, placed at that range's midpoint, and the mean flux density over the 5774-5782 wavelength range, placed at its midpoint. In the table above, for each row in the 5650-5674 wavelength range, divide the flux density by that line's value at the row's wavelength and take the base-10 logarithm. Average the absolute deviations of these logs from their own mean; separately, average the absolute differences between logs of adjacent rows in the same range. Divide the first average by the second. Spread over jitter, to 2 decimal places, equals 0.66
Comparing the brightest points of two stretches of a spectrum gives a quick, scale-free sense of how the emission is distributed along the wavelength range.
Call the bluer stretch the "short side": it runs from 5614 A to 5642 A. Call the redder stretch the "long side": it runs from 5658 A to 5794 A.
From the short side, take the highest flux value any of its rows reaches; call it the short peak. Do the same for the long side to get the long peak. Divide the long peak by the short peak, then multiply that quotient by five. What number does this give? 11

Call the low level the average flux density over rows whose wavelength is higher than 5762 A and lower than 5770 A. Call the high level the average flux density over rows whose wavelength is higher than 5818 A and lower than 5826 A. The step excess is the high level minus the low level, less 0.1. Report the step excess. -1.40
